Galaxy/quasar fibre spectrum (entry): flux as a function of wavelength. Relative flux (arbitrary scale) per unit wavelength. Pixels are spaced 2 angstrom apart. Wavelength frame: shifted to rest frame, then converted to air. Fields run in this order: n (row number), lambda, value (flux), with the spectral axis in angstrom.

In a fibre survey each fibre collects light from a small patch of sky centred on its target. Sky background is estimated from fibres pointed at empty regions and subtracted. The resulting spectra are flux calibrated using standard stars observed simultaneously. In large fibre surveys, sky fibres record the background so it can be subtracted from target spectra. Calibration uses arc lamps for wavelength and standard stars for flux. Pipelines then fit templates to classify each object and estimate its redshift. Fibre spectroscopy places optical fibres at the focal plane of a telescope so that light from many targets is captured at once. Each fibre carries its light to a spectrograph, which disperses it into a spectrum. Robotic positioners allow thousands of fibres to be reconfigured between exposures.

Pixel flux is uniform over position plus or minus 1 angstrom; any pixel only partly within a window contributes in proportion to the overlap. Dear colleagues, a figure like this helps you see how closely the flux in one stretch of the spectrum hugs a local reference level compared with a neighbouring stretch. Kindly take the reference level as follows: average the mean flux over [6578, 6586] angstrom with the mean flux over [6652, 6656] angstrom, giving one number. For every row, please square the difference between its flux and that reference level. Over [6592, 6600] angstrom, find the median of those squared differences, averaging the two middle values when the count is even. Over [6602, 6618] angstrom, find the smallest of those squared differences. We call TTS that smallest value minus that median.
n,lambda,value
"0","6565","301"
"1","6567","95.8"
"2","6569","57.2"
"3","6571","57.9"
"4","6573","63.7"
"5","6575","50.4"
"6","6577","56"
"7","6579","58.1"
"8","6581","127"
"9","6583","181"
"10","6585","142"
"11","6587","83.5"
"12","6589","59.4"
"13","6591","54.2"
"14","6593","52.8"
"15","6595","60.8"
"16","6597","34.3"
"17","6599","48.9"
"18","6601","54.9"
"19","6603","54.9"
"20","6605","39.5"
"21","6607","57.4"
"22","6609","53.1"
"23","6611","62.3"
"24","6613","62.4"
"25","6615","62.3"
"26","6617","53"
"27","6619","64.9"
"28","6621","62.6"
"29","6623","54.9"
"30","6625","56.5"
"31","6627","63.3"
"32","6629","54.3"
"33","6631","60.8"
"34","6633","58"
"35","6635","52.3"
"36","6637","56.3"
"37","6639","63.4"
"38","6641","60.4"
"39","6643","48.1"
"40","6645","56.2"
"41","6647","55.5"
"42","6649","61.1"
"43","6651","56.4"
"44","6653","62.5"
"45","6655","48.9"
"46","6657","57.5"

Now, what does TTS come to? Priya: -806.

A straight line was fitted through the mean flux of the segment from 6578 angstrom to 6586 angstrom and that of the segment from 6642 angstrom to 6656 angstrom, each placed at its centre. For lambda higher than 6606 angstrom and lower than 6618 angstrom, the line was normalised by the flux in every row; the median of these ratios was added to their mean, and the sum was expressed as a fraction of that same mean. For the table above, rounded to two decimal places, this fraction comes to 1.99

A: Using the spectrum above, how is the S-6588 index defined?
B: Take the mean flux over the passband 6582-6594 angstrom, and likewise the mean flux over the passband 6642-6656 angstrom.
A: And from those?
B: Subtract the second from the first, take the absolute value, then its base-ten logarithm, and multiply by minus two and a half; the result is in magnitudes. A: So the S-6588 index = -4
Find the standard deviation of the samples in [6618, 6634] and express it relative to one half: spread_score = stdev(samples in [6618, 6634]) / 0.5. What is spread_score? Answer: 8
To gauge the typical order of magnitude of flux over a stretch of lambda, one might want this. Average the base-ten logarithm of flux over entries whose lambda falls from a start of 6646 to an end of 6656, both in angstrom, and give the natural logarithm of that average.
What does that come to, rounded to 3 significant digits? 0.562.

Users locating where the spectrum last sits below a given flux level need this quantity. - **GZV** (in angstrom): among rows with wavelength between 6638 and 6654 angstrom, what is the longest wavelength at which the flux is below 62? 6651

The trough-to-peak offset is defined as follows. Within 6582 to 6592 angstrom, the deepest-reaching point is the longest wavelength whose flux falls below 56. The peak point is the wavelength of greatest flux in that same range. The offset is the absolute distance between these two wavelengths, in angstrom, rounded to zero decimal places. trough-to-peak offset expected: 8 angstrom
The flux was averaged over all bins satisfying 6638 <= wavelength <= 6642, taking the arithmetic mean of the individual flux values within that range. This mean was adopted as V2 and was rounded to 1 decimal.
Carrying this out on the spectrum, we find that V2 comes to 61.9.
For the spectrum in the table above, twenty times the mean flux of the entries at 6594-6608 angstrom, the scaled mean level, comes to 1002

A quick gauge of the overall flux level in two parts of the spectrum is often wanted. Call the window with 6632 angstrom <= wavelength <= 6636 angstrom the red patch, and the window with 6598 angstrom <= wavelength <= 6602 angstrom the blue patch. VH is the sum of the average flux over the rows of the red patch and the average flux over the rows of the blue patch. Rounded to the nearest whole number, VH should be 107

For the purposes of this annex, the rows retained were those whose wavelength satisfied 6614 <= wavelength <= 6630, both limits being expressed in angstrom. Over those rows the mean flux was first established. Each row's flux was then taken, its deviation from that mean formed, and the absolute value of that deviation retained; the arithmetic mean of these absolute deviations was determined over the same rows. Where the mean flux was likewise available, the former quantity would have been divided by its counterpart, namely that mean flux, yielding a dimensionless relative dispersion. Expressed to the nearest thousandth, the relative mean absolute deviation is 0.073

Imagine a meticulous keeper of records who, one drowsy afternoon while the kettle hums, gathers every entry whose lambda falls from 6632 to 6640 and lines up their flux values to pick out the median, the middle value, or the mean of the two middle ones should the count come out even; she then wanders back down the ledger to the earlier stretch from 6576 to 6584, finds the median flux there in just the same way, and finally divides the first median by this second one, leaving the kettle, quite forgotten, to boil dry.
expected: 0.62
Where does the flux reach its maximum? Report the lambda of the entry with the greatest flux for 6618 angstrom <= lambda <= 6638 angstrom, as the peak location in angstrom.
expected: 6619 angstrom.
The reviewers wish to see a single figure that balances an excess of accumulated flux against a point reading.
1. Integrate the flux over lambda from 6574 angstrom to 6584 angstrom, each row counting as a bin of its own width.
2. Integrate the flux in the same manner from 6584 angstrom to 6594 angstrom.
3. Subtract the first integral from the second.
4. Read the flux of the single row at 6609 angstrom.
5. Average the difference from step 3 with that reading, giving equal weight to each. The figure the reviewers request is -54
